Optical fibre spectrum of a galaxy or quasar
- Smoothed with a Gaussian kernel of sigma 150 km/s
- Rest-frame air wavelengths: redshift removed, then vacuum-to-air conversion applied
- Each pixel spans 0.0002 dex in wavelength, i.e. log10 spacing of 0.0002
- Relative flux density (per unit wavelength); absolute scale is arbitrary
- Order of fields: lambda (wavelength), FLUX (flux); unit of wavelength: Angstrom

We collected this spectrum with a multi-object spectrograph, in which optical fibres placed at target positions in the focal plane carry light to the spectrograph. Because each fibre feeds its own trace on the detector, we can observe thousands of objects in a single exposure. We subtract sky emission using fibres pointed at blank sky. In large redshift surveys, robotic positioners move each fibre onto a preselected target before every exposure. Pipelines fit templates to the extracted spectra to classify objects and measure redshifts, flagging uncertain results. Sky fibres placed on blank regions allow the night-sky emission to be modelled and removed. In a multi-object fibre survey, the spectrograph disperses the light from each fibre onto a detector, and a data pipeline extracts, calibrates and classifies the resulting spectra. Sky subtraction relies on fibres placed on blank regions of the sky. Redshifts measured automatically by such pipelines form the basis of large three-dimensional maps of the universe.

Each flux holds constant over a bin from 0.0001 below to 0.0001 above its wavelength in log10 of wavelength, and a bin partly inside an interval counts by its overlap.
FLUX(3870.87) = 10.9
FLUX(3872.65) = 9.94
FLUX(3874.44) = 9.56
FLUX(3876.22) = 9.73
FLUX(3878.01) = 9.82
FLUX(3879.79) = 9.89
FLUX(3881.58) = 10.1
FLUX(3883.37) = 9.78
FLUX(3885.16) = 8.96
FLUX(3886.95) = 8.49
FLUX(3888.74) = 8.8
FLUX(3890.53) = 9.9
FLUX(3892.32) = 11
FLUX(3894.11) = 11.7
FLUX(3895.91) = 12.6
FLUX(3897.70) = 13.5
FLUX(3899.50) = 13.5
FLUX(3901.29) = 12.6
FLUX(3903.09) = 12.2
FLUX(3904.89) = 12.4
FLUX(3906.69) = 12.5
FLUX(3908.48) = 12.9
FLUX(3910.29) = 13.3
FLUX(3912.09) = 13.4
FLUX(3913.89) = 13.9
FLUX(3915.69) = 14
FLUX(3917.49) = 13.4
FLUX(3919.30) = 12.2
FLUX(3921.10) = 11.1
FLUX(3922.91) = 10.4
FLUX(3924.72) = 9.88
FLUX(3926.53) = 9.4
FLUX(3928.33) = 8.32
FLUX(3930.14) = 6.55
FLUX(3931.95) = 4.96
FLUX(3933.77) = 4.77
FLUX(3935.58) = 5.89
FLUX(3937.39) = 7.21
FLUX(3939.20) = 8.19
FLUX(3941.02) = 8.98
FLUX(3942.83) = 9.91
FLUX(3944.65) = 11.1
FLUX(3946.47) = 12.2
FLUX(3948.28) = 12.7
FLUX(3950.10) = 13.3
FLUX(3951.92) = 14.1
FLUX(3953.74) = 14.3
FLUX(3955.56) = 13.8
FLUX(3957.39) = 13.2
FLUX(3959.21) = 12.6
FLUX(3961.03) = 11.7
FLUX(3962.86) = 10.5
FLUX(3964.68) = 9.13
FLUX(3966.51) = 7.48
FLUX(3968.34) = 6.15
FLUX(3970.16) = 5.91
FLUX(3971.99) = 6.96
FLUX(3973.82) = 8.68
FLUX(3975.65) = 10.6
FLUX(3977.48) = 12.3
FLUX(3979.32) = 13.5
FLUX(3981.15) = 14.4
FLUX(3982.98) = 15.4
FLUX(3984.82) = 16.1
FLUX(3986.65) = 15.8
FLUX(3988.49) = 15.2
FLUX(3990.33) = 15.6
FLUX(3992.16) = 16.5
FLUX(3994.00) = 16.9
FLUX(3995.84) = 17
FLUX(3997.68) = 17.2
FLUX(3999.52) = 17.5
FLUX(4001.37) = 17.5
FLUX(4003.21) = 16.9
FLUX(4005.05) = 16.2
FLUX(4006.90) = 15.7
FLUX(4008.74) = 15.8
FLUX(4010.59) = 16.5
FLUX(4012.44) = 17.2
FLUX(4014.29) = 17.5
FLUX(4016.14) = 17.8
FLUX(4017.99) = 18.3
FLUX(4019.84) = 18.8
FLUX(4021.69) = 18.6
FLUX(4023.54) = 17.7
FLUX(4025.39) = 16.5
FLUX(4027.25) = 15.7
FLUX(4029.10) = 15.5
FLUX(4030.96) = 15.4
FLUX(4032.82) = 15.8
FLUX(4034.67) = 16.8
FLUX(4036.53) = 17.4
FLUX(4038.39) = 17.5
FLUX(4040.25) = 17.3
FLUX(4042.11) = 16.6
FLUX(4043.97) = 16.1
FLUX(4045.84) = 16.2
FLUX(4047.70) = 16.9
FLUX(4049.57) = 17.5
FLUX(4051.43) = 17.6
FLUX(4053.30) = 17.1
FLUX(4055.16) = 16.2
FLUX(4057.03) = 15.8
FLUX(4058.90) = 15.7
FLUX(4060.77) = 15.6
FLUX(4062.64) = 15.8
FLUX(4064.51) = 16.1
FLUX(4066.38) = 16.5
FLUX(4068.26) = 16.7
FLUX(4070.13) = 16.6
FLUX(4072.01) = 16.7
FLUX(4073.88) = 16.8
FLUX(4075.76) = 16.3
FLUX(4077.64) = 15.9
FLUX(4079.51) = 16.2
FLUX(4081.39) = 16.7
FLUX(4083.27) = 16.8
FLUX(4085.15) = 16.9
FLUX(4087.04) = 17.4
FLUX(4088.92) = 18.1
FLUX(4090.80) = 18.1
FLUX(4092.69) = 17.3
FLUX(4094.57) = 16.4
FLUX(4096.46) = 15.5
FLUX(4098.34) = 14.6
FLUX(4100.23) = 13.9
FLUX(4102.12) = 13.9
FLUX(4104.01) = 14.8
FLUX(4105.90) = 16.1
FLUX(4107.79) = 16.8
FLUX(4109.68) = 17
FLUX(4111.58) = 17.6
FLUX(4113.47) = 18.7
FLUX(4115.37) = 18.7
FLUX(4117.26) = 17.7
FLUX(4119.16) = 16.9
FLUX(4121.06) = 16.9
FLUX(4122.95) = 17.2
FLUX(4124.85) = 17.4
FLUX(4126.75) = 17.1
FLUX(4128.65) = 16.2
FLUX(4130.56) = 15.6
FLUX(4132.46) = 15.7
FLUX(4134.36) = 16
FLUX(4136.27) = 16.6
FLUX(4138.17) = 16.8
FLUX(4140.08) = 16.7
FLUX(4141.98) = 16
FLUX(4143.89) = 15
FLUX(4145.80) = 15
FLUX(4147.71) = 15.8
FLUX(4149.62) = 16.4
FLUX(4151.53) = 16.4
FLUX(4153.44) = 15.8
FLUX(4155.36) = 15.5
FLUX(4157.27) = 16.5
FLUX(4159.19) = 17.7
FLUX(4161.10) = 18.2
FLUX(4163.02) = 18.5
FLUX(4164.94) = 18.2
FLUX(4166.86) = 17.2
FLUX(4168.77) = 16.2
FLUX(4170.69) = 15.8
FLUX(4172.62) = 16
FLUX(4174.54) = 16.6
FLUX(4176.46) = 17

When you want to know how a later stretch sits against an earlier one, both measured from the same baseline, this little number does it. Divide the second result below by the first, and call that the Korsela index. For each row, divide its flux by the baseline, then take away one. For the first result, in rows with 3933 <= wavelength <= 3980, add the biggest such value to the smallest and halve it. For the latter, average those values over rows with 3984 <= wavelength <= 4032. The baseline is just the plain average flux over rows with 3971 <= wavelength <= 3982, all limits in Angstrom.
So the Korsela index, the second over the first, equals -4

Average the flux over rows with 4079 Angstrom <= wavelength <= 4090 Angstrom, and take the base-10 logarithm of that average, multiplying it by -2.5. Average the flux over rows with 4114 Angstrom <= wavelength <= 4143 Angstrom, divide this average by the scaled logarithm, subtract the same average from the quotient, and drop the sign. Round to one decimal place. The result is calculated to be 22.2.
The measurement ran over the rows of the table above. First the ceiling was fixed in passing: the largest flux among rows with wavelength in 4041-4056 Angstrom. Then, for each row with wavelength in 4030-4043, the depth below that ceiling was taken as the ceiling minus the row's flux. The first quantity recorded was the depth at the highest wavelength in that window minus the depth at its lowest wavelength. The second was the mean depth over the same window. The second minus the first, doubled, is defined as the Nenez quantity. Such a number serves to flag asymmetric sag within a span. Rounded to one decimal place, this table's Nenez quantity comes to 4.2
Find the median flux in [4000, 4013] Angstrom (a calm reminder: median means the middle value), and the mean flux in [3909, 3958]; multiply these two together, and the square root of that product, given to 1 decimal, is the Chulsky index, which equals 13.3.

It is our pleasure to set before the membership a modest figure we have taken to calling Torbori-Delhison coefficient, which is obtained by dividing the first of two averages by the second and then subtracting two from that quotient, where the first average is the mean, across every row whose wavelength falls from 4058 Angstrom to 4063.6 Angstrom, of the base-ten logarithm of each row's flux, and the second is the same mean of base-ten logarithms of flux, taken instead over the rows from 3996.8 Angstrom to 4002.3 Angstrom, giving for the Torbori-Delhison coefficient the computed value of -1.04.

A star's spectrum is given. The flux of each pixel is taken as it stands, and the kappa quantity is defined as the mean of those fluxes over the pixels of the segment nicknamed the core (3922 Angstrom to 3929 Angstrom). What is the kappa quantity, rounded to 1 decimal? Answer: 9.5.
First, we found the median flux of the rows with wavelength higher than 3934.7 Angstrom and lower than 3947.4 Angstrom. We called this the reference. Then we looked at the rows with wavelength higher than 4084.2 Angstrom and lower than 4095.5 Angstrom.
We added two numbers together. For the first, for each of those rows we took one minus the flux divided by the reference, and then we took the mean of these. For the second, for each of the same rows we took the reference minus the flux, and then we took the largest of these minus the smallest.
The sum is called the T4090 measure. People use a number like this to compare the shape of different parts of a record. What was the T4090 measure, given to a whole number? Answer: 1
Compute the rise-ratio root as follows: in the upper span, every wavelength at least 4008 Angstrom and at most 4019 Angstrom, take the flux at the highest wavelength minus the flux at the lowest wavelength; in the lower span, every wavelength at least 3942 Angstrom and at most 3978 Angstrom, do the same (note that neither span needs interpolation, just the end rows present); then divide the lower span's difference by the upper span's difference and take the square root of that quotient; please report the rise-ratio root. 1.0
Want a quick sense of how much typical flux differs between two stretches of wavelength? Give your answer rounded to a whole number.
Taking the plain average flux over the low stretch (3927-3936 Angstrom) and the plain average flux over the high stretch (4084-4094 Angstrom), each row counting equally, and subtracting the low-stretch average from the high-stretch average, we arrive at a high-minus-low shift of 11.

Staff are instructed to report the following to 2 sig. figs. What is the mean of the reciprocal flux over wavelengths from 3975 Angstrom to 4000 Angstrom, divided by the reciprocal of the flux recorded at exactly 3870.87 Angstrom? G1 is 0.73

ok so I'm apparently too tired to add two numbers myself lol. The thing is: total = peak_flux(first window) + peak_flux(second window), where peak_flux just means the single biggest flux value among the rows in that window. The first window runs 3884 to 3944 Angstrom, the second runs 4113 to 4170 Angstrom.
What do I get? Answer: 32.7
